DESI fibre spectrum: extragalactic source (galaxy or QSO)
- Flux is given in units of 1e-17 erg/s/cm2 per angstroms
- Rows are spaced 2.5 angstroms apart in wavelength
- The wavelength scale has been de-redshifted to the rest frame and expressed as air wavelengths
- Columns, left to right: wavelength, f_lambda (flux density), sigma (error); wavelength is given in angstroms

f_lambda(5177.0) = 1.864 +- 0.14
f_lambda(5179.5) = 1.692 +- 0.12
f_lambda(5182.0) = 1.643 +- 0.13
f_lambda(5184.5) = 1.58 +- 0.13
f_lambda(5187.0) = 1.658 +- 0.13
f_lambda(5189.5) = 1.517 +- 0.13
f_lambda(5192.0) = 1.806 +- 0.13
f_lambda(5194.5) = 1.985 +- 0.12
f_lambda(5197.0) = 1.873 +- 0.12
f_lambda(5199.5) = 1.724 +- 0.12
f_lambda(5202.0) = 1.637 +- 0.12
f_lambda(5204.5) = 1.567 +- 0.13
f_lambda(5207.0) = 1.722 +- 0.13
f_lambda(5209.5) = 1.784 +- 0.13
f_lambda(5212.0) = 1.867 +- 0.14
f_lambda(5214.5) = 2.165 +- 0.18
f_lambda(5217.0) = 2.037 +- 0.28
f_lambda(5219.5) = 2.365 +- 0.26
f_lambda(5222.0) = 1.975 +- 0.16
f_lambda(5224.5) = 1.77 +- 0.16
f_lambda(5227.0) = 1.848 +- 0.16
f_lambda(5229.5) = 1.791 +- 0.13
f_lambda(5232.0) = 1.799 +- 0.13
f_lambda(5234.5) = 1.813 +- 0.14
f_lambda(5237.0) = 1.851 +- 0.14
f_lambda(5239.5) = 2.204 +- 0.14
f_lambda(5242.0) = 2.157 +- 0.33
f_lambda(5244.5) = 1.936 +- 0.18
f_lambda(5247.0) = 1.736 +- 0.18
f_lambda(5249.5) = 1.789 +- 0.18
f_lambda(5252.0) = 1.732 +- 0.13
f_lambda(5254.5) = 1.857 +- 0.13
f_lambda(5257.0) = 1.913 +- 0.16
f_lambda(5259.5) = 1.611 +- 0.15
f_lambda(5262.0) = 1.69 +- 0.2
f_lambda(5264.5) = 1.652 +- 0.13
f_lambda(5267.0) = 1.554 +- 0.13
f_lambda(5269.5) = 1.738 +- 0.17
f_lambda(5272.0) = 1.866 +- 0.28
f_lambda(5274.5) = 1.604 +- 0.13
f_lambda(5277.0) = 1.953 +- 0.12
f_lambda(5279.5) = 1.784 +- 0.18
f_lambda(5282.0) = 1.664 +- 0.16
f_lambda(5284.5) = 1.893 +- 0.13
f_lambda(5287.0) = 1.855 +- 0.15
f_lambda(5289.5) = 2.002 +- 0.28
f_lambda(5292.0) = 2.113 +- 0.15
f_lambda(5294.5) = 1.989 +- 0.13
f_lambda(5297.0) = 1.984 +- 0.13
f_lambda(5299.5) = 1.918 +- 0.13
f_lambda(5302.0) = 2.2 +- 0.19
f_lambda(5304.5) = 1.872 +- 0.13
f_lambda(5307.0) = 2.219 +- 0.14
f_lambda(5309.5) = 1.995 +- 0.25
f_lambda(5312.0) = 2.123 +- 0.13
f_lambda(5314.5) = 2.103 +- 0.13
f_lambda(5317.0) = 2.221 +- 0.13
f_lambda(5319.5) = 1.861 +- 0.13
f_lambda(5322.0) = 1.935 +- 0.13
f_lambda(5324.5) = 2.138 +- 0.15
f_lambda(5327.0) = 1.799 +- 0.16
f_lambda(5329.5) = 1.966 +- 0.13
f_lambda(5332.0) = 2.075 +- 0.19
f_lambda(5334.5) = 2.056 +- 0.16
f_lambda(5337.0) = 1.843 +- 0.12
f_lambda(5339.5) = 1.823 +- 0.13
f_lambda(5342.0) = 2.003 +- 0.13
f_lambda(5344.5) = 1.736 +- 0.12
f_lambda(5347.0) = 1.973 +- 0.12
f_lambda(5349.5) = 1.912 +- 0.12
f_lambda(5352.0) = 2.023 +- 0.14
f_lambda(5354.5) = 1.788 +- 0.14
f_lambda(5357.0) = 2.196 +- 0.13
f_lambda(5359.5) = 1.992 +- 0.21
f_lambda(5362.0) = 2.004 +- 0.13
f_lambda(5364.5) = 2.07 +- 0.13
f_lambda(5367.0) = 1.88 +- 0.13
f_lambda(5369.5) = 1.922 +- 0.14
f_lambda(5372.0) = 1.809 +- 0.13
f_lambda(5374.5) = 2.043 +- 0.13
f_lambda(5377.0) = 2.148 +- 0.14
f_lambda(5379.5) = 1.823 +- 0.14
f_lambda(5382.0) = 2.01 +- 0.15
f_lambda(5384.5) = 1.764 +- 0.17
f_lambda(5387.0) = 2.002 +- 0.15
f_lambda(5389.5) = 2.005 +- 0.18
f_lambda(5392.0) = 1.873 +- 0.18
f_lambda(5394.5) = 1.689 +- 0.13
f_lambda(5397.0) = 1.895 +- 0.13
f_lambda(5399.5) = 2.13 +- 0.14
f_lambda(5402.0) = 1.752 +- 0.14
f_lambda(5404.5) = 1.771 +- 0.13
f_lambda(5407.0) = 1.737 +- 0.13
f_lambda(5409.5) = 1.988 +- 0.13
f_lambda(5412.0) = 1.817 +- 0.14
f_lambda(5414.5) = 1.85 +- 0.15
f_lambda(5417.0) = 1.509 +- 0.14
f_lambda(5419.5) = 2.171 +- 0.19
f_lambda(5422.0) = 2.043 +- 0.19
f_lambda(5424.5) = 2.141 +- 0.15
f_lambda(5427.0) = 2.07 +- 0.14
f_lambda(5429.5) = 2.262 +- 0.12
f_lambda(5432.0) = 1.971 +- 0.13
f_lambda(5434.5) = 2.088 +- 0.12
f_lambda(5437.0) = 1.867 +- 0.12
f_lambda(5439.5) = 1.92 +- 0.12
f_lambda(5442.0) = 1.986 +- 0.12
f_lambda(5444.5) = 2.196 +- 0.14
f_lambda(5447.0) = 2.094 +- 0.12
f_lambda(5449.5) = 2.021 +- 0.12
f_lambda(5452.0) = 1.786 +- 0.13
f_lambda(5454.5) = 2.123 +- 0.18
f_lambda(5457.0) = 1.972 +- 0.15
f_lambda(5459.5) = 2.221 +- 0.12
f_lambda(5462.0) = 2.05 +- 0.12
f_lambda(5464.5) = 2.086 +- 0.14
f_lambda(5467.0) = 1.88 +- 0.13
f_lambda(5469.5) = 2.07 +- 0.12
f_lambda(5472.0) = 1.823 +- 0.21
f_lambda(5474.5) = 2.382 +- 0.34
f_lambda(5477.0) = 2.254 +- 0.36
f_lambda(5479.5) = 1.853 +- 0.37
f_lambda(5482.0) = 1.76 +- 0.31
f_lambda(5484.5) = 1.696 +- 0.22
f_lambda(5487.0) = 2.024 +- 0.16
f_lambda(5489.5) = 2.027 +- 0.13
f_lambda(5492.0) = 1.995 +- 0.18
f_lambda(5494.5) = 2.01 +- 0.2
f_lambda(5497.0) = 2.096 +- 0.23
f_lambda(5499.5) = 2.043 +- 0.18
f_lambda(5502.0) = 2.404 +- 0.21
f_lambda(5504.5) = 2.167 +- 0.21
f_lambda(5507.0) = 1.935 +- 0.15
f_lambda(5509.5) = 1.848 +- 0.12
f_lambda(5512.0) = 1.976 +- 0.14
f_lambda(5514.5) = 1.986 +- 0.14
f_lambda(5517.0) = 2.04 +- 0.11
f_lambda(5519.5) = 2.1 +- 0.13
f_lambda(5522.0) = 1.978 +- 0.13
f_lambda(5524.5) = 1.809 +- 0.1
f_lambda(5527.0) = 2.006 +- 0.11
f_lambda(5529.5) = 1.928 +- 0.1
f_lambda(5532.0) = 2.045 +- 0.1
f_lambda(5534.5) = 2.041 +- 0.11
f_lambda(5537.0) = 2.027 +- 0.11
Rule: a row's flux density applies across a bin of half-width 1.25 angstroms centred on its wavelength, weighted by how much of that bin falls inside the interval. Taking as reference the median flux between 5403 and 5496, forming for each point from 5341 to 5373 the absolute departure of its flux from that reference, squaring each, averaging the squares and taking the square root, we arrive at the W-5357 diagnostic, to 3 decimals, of 0.136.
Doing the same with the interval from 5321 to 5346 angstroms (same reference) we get 0.146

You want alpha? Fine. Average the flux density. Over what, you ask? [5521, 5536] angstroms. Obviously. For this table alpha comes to 1.97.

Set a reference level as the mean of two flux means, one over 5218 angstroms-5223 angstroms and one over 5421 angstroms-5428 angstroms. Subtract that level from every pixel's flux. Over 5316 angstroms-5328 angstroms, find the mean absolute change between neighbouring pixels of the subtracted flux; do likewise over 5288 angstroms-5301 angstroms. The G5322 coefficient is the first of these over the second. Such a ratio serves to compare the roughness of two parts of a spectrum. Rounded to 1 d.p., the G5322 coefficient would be 3.2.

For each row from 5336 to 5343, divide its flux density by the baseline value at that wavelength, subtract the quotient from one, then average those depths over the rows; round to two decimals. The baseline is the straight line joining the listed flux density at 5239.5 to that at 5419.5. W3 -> 0.14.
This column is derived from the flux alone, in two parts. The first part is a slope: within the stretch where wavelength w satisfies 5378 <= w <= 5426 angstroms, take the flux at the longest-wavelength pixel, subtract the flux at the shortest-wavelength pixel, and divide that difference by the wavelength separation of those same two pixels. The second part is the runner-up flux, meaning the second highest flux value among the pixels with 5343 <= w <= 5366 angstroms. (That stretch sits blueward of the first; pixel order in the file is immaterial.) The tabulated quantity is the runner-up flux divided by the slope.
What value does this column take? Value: 293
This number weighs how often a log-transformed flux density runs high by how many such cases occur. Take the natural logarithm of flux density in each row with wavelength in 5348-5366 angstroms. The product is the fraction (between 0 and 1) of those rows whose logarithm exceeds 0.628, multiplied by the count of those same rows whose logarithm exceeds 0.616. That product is 5.1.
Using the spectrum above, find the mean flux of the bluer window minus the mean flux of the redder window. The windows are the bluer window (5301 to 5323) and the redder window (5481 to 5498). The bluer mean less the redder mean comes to 0.11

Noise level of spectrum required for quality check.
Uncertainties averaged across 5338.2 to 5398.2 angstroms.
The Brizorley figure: 0.142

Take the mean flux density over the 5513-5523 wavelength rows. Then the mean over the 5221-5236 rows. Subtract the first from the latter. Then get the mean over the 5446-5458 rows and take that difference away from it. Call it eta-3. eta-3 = 2.19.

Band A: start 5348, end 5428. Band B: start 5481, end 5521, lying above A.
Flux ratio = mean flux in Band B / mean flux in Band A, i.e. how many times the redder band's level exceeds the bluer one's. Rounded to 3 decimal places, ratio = 1.039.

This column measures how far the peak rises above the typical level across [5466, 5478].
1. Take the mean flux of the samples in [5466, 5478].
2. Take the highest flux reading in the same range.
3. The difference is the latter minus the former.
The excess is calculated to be 0.300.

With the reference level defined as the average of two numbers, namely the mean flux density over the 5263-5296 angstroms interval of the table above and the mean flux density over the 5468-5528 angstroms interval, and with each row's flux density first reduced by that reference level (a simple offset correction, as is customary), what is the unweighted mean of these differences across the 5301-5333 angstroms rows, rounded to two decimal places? 0.12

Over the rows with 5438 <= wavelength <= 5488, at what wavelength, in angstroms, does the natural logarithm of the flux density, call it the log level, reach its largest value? 5474.5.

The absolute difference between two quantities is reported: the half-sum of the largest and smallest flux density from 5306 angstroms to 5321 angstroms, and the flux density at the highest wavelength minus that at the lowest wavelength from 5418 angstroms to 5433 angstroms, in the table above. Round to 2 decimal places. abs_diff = 2.24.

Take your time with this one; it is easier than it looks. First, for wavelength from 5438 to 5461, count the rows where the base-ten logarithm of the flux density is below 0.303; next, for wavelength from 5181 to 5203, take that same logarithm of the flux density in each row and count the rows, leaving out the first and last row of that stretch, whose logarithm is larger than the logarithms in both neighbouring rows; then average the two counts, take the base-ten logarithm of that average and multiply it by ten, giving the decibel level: 4.8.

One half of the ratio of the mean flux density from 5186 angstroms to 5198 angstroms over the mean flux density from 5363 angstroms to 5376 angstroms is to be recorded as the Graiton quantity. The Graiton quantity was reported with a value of 0.45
